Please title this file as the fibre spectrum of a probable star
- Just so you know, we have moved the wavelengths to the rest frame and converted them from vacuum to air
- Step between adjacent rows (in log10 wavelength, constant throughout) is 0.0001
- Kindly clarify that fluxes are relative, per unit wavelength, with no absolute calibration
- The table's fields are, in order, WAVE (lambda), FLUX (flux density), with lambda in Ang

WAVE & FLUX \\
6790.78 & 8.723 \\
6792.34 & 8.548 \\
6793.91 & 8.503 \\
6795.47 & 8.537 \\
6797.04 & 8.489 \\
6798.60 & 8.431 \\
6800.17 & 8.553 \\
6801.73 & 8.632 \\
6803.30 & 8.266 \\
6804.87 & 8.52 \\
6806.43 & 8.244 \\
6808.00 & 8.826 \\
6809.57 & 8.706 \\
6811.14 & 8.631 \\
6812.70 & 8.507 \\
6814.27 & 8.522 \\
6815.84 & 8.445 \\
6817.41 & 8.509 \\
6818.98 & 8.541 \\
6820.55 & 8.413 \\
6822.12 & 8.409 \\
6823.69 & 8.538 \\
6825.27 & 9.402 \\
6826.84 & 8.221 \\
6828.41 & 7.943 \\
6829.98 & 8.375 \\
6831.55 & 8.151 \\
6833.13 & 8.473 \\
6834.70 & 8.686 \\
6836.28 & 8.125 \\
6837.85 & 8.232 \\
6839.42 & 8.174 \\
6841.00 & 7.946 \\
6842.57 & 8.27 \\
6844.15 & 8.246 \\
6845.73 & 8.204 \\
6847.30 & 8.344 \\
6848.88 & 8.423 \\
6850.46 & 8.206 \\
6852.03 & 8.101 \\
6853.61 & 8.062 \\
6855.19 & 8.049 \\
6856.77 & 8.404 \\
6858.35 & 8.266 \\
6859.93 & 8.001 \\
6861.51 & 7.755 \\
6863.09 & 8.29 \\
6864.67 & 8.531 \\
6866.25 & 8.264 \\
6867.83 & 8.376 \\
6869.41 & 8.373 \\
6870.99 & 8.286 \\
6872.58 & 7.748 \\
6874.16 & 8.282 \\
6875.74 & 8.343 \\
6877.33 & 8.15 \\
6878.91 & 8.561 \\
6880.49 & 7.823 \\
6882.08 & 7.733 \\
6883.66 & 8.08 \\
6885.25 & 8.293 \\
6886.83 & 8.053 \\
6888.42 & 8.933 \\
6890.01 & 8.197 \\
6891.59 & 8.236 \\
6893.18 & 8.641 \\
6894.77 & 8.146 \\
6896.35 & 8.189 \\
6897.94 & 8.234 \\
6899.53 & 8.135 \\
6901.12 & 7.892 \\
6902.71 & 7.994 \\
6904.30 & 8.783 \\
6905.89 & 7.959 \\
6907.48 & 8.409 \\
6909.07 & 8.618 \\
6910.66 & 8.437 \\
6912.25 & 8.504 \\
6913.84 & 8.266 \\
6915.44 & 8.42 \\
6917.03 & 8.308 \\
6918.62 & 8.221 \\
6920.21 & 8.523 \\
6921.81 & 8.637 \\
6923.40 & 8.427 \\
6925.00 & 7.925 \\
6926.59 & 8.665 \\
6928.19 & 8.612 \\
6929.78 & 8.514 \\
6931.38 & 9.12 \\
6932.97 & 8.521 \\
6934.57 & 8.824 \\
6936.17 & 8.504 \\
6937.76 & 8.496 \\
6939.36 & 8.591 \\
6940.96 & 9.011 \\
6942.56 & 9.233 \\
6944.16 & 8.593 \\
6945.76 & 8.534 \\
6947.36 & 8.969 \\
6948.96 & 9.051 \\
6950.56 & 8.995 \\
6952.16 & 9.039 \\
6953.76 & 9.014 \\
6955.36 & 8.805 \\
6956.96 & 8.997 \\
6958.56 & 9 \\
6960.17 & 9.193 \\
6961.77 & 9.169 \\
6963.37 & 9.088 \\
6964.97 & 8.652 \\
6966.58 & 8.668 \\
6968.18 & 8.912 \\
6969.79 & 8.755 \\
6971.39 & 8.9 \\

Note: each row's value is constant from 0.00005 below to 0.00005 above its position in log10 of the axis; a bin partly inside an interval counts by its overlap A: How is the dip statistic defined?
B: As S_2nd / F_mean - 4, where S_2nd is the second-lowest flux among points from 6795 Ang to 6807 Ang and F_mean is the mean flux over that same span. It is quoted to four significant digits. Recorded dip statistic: -3.023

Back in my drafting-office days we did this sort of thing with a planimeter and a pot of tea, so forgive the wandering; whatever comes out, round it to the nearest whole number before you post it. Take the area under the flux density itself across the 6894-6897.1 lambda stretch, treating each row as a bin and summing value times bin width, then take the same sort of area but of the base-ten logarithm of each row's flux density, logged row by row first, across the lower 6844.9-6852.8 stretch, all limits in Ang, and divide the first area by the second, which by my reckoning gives 4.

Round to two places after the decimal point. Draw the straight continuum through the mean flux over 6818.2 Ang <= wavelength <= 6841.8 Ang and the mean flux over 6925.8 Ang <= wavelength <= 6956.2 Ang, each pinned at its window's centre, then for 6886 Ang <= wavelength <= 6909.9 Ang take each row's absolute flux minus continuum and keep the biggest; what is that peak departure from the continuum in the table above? 0.75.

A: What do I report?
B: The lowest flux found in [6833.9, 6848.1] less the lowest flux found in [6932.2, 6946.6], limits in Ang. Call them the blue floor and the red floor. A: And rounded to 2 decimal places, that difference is -0.55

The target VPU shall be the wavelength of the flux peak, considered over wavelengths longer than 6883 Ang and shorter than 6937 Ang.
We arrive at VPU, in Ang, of 6931.38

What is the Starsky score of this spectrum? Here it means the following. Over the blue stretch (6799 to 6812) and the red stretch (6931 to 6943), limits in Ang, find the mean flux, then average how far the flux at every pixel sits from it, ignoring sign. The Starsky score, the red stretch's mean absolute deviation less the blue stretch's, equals 0.11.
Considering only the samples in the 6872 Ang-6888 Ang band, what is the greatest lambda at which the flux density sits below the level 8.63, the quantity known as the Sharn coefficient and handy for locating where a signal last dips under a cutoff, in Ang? 6886.83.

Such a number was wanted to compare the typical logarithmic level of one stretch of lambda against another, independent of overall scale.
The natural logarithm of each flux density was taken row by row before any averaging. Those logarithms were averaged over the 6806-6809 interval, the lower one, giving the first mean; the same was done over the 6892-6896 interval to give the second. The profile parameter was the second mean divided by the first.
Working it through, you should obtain 0.99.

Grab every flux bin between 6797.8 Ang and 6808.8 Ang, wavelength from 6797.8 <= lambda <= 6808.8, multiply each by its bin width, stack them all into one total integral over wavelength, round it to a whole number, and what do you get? 93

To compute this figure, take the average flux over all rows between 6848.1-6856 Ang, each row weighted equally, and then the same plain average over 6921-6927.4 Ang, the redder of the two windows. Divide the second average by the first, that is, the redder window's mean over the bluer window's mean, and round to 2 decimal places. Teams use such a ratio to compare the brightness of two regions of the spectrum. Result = 1.03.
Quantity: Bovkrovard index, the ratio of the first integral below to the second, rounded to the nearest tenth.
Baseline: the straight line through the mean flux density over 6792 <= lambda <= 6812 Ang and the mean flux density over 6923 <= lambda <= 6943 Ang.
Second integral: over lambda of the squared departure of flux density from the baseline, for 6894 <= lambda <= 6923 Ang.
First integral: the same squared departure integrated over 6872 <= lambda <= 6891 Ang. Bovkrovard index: 1.2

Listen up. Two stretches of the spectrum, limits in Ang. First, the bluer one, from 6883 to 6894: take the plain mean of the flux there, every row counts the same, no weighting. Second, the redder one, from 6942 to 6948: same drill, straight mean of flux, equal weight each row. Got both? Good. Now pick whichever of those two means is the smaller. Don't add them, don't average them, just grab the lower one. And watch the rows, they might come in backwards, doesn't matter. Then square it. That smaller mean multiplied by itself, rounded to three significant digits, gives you 69.7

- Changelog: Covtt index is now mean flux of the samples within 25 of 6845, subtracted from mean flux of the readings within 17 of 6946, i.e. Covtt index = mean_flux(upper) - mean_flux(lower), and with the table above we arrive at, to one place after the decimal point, 0.6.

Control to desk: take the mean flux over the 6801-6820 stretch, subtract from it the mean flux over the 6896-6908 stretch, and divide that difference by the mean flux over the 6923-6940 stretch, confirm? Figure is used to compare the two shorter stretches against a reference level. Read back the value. 0.039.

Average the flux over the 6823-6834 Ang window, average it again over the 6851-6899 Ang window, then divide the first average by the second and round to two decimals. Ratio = 1.03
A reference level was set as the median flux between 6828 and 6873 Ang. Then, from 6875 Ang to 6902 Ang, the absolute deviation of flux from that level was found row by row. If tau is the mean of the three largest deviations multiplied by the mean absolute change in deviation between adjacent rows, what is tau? 0.11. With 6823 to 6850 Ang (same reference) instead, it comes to 0.16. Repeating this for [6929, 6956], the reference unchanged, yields 0.23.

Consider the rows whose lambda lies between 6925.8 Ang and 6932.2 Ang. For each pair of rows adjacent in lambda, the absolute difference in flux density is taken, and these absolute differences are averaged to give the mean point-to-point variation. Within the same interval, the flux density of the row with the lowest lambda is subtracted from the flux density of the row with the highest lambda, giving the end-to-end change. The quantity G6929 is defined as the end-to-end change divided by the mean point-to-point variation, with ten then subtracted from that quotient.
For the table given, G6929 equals -8.2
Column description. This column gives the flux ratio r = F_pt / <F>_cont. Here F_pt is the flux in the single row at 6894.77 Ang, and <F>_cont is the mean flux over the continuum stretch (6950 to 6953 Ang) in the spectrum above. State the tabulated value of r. 0.903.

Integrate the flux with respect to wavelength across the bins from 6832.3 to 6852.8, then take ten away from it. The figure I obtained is 159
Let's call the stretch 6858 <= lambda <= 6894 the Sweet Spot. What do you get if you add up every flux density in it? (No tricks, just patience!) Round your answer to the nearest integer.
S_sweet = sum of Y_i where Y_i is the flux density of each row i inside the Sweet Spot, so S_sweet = 189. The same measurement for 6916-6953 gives 199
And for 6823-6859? 191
